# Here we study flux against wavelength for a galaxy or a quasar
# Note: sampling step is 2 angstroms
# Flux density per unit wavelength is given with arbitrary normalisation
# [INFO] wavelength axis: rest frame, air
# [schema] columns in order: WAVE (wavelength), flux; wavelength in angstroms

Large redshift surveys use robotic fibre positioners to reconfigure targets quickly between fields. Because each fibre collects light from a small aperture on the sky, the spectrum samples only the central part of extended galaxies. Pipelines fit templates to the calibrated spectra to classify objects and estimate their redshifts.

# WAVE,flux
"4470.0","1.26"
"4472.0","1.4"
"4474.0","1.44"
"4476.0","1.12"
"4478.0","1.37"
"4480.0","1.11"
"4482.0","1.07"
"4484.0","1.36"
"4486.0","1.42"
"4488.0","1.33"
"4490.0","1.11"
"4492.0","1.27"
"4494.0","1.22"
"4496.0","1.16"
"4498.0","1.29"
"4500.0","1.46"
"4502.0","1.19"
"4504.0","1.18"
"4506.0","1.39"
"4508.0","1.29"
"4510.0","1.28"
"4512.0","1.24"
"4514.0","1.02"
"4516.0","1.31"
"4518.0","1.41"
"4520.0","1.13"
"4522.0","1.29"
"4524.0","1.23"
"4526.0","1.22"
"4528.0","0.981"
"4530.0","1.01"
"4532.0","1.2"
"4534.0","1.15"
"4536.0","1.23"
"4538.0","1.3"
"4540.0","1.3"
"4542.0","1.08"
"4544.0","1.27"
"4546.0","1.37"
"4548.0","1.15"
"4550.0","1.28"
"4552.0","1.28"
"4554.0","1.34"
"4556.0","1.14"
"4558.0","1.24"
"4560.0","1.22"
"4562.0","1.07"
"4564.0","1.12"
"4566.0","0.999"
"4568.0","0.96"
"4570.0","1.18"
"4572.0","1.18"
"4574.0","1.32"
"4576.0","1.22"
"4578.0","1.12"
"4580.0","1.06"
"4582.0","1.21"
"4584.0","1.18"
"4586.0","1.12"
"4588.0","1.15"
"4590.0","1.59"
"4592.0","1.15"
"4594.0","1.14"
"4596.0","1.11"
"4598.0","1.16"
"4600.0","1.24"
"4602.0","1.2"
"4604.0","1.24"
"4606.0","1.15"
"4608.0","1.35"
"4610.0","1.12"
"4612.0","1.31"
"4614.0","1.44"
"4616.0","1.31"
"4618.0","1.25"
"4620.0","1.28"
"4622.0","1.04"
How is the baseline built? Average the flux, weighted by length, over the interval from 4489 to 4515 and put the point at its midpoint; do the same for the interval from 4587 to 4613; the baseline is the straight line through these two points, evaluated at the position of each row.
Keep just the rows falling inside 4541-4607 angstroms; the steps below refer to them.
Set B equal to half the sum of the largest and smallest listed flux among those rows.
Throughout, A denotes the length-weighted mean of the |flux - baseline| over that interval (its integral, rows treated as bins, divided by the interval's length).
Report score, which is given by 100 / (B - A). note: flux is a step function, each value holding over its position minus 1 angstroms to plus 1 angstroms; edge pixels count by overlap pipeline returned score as 84.5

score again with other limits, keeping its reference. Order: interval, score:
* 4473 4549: 89.3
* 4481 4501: 86.5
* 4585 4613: 79.7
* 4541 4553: 87.7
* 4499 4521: 88.1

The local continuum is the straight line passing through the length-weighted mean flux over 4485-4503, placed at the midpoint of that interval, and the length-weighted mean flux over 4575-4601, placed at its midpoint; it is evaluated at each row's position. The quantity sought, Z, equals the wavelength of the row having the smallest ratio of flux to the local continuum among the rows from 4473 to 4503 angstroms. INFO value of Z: 4482.0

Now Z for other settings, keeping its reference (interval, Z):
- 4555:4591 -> 4568.0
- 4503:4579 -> 4528.0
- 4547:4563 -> 4562.0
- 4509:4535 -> 4528.0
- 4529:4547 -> 4530.0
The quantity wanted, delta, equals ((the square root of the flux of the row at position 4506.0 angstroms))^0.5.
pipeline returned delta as 1.09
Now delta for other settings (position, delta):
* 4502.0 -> 1.04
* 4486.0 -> 1.09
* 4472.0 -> 1.09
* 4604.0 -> 1.06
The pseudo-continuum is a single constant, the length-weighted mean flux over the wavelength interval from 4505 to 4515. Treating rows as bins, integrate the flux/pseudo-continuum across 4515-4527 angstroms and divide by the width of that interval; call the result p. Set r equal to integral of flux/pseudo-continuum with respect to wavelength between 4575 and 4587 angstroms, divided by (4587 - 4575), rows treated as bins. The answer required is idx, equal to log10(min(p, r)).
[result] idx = -0.033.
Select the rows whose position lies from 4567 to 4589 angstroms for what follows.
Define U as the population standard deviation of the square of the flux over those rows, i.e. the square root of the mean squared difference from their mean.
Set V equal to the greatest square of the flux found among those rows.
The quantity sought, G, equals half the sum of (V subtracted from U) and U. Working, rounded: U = 0.201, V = 1.7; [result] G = -0.67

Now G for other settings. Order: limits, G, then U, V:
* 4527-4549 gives -0.66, 0.279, 1.9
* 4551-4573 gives -0.65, 0.252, 1.8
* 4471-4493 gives -0.70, 0.341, 2.1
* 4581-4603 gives -0.92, 0.347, 2.5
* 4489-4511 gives -0.82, 0.251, 2.1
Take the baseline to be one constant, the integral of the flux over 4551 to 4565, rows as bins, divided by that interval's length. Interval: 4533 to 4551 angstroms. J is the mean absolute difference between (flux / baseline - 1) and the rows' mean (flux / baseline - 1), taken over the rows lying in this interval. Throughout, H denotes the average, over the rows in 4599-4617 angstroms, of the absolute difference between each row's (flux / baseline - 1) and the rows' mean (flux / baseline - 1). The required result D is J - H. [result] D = 0.00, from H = 0.0668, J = 0.062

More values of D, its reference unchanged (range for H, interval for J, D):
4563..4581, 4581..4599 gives 0.00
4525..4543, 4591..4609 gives -0.03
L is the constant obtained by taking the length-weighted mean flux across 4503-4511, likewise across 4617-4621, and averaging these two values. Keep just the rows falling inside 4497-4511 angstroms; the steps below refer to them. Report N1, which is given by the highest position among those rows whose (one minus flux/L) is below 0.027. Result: 4510.0 angstroms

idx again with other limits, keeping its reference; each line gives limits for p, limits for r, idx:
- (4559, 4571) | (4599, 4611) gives -0.057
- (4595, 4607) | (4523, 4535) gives -0.041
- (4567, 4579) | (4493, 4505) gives -0.029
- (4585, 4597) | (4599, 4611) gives -0.012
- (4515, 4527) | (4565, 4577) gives -0.037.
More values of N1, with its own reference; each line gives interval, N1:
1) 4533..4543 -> 4540.0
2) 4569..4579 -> 4574.0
